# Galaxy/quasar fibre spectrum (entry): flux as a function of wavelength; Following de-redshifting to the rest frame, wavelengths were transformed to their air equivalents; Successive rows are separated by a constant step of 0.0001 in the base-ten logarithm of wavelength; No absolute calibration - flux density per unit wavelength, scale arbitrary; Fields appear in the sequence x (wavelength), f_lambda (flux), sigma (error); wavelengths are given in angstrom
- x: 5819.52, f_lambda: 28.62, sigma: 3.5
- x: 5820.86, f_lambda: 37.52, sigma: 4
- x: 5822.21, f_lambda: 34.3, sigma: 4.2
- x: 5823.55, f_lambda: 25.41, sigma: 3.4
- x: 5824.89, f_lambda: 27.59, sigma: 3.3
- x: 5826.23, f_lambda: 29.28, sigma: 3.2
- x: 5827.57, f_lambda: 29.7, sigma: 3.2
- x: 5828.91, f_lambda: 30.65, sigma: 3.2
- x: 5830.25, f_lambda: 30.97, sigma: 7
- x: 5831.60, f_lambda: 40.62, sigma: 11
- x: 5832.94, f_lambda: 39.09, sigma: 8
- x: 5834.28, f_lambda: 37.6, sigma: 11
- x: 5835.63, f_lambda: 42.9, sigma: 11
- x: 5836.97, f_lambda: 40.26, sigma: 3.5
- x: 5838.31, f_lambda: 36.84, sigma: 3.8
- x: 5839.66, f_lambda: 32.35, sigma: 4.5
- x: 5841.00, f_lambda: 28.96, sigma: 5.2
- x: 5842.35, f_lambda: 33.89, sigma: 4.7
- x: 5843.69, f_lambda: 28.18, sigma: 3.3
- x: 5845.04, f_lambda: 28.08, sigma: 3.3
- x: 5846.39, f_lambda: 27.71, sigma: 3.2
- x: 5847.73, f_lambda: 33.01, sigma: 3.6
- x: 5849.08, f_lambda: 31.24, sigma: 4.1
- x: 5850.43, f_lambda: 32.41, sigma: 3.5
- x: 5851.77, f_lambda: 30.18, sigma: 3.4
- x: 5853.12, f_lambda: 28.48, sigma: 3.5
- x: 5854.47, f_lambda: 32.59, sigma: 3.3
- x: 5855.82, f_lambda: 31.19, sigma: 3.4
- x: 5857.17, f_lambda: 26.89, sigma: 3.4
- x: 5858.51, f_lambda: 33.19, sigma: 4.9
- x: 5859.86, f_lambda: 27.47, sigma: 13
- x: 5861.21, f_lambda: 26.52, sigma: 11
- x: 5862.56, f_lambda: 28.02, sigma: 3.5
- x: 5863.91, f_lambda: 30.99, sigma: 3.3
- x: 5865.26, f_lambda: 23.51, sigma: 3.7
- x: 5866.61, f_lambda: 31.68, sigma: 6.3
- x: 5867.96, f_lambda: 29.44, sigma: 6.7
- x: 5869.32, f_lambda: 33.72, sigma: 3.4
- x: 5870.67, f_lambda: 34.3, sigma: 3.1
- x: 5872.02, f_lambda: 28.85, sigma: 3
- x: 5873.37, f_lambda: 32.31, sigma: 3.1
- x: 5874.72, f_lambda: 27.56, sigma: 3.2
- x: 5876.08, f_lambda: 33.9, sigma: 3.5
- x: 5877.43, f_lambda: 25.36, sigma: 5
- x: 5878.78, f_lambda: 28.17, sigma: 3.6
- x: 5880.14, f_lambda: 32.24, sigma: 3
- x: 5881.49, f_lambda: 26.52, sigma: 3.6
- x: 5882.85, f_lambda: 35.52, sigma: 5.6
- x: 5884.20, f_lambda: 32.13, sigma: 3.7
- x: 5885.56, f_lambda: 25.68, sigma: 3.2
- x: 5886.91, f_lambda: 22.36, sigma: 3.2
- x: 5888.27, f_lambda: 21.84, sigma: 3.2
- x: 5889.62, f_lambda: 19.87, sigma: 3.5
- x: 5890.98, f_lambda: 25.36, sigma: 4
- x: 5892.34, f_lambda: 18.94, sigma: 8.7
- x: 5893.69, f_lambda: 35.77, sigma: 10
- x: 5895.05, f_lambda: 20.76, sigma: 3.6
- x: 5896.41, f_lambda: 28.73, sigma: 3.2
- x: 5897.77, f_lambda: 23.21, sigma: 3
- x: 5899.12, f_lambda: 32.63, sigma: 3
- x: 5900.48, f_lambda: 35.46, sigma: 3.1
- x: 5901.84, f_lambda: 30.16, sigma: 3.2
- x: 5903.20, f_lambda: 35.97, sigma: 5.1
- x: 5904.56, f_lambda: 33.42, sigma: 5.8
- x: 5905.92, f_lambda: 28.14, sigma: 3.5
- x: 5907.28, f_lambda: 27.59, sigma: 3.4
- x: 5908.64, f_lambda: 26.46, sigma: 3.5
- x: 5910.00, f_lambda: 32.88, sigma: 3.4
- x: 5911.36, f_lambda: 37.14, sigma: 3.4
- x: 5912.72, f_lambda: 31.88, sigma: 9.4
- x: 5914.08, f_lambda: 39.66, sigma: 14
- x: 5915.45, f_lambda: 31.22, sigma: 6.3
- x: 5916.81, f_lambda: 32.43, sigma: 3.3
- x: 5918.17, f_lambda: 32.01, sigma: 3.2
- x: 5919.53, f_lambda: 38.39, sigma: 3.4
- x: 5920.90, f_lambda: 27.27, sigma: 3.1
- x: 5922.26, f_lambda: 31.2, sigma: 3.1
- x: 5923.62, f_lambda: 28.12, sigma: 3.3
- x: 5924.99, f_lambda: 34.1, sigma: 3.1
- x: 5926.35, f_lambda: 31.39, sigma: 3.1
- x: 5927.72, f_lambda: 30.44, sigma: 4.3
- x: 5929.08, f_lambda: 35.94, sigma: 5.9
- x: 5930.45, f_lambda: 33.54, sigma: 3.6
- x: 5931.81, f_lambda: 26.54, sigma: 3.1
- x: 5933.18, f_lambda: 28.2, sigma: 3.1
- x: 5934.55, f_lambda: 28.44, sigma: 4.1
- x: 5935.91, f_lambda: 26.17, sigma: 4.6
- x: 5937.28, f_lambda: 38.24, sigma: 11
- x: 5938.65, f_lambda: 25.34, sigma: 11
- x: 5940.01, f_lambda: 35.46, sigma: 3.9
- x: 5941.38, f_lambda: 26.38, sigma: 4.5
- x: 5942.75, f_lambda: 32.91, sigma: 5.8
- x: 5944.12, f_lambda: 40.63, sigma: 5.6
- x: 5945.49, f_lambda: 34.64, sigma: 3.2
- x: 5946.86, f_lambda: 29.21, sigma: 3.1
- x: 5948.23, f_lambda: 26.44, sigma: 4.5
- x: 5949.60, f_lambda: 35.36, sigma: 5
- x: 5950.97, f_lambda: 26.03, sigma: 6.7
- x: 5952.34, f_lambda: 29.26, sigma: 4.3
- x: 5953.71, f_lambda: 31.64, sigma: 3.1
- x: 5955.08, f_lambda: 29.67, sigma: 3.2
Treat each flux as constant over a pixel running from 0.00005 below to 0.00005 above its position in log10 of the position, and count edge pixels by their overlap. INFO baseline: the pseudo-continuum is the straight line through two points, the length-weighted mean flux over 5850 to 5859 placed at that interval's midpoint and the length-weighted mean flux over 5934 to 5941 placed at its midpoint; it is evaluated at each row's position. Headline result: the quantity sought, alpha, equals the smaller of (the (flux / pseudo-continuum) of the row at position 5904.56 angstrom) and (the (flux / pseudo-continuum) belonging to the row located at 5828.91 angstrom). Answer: 1.00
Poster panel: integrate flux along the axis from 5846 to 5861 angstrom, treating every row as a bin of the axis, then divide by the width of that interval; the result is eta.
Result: 30.3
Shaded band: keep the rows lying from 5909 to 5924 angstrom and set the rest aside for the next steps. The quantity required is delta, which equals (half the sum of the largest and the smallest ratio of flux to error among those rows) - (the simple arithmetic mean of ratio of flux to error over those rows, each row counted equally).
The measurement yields -1.1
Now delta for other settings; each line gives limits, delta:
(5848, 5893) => -0.9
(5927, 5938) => -0.6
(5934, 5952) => 0.2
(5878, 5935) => -1.0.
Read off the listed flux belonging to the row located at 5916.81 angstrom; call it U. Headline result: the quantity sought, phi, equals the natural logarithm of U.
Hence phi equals 3.48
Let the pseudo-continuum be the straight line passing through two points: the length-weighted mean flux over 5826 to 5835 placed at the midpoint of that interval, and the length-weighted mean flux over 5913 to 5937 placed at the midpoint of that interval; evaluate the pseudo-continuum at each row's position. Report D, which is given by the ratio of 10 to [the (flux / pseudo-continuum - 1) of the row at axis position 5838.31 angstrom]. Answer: 121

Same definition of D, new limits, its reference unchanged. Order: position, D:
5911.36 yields 62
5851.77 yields -97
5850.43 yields -263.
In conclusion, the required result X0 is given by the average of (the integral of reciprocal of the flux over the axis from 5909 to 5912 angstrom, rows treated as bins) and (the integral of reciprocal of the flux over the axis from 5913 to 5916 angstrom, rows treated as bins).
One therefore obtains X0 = 0.0877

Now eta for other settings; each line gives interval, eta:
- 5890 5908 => 28.8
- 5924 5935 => 31.0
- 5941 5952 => 31.5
